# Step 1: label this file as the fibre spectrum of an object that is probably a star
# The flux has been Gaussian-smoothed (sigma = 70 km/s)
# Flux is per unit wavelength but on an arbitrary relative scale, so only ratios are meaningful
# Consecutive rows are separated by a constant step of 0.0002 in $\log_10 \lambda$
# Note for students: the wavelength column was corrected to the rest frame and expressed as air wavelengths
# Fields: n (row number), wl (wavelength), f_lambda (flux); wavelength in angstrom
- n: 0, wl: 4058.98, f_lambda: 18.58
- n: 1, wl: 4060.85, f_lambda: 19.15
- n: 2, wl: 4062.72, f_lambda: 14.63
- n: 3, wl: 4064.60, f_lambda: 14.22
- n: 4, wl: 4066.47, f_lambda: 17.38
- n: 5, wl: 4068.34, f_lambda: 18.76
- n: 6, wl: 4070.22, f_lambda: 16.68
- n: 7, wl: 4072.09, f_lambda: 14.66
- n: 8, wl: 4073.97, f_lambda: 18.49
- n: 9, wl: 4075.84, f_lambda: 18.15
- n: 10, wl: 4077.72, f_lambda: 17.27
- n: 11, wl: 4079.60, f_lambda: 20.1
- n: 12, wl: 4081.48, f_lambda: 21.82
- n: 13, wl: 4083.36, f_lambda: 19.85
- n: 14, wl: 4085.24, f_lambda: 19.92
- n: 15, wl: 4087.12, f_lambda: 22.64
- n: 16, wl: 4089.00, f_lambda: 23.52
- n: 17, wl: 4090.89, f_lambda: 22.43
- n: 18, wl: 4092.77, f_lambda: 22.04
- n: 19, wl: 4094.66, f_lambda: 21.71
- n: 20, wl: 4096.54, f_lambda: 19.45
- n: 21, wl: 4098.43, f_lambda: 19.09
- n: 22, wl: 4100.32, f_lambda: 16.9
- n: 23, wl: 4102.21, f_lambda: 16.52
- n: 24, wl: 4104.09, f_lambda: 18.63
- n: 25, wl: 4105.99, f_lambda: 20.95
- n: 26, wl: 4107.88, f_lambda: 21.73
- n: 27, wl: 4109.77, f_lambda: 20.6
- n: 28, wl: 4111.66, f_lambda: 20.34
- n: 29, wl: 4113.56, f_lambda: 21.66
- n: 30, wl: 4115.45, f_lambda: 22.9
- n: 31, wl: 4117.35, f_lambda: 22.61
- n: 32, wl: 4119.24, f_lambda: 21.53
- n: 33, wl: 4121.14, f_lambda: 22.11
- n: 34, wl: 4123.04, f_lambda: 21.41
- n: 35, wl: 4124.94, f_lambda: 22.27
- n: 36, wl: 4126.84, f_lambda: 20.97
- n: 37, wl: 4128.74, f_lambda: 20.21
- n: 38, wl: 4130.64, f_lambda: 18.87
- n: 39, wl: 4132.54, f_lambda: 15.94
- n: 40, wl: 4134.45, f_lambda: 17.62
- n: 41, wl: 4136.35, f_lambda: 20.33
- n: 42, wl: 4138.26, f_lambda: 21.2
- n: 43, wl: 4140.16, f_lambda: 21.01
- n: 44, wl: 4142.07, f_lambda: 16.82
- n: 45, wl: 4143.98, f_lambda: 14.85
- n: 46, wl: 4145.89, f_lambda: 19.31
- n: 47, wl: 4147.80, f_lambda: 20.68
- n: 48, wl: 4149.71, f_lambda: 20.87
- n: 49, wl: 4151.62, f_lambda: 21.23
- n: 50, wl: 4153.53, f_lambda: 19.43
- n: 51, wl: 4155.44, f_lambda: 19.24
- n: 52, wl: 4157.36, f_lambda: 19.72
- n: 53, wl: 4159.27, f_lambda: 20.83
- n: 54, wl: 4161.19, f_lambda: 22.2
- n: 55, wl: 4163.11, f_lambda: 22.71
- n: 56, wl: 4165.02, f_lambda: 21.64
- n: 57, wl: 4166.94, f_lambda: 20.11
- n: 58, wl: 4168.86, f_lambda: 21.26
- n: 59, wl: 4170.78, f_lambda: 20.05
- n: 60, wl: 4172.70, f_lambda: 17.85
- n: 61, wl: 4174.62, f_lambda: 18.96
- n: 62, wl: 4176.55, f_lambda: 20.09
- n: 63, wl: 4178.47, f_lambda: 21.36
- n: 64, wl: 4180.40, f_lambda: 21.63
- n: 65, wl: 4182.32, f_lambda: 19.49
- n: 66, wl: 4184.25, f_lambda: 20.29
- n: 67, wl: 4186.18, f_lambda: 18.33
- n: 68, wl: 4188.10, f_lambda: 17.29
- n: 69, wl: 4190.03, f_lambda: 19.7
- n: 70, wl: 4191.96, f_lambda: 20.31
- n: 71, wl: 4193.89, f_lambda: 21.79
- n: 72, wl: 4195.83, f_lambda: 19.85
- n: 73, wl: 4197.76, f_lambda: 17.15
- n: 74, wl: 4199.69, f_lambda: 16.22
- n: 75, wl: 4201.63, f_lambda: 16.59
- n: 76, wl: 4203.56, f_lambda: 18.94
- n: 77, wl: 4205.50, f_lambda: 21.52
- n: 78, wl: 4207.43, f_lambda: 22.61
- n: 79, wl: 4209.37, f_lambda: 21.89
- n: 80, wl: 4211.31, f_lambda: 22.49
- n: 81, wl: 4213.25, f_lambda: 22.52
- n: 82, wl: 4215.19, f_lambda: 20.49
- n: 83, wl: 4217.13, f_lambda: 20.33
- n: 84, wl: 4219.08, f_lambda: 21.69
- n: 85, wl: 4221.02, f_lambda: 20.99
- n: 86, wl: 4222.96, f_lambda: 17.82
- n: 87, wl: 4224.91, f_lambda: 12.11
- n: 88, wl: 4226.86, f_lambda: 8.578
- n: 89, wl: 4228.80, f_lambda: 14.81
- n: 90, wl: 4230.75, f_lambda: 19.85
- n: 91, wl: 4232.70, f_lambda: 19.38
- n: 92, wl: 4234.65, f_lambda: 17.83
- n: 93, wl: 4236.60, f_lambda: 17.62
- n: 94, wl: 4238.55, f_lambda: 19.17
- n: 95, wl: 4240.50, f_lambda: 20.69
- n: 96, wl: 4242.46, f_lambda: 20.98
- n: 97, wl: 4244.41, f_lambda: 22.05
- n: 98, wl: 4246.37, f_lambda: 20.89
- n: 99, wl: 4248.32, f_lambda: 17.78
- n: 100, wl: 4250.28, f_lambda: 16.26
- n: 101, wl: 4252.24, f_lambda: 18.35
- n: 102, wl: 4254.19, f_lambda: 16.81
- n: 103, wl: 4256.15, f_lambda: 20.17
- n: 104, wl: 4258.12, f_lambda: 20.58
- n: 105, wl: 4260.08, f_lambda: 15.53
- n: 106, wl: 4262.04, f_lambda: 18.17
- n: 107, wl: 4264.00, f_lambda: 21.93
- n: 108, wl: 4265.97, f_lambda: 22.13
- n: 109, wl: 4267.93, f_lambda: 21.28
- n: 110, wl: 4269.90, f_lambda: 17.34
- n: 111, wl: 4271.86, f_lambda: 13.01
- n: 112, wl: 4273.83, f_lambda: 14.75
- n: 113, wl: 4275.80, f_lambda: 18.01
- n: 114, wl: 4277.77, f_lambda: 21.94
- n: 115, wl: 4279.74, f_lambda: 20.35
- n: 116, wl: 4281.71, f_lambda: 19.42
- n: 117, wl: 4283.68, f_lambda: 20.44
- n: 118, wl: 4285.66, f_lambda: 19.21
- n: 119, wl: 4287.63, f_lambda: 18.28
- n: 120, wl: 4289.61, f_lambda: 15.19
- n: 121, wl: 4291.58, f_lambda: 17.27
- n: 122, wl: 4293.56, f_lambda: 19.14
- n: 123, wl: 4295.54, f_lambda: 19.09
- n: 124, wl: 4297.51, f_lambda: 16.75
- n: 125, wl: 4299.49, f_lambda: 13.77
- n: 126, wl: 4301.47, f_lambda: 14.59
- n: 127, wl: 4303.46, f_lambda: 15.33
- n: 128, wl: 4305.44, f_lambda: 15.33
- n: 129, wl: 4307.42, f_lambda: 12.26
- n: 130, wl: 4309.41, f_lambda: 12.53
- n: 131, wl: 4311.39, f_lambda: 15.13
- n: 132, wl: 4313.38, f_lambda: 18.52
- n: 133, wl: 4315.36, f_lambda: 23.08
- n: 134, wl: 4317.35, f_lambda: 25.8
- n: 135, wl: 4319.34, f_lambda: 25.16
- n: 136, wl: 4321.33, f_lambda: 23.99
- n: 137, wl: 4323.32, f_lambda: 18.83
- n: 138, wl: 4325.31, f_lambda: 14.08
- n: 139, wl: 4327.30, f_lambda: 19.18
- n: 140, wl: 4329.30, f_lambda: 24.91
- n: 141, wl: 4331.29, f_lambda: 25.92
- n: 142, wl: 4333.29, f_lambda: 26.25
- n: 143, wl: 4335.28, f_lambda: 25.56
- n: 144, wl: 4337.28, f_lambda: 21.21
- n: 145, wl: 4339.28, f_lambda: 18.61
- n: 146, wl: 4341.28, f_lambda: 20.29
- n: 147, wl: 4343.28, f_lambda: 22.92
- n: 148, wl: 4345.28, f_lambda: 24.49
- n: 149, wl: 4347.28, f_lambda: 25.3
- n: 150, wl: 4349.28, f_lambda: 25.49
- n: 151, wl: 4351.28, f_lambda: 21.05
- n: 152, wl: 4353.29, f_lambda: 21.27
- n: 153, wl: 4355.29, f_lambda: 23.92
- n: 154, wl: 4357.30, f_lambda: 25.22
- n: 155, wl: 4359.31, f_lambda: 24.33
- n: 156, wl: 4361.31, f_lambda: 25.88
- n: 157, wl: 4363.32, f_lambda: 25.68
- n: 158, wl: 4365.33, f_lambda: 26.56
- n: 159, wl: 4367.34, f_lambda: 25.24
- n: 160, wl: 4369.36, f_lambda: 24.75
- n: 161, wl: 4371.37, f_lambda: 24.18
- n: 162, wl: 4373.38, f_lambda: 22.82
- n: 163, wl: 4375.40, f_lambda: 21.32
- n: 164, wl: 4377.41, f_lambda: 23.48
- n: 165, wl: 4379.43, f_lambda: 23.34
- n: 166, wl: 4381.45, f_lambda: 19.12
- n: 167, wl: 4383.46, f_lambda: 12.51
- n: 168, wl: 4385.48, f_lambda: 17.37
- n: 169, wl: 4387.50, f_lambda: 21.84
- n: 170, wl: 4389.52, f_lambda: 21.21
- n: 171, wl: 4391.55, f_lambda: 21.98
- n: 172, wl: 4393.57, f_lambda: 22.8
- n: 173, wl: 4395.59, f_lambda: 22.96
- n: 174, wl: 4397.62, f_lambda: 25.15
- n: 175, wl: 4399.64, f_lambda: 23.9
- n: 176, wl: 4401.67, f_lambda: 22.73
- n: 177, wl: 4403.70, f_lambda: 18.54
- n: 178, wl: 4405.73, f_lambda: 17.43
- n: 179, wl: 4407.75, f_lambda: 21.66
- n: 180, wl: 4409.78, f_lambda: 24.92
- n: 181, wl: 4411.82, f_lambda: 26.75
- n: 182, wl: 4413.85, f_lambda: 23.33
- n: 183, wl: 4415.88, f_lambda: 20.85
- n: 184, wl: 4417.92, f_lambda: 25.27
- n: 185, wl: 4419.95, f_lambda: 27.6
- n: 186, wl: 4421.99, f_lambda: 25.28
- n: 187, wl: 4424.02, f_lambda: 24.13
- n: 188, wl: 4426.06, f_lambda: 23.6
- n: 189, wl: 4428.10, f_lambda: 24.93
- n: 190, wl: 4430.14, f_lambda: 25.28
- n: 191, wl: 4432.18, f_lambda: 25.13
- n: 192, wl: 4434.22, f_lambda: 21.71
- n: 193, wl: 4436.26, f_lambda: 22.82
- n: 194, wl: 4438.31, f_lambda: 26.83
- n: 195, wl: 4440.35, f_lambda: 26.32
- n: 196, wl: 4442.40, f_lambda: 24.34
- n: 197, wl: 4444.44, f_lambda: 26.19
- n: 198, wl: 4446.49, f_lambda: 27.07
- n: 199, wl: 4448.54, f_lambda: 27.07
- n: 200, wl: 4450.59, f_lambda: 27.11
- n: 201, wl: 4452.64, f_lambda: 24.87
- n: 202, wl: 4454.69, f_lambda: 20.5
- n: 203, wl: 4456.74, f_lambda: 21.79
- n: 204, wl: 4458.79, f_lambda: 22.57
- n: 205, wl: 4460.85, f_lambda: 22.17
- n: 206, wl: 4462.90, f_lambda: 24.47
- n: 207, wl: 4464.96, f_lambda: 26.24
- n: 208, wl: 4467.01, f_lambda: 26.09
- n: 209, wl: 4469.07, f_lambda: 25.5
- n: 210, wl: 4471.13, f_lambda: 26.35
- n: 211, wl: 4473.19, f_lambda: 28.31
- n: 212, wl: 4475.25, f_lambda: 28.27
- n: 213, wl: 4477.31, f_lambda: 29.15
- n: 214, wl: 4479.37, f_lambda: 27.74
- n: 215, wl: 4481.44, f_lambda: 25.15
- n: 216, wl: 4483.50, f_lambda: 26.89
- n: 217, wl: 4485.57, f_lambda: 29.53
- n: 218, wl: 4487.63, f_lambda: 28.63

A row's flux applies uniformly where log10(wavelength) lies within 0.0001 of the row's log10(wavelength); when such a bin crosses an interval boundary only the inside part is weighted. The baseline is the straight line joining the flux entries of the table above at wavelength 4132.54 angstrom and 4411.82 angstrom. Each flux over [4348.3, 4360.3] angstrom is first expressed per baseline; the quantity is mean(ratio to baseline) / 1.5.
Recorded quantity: 0.64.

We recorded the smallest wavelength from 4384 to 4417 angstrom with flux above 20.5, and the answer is 4387.50 angstrom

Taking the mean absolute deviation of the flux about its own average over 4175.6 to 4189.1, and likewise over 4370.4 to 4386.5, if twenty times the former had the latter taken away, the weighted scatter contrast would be 21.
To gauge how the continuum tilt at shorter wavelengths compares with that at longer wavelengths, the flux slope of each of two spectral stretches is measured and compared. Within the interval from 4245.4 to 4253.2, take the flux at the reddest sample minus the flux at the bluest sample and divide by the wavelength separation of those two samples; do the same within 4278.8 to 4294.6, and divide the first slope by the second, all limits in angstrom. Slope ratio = 4.9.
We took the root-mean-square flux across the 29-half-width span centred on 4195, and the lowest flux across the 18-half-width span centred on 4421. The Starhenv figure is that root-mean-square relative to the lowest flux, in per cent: 115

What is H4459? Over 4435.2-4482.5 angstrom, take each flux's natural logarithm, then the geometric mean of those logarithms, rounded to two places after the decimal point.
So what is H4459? 3.23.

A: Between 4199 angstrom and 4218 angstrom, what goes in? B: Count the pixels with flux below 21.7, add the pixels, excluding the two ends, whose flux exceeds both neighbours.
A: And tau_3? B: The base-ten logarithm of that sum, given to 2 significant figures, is 0.90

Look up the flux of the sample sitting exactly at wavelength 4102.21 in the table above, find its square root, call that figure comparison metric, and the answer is 4.06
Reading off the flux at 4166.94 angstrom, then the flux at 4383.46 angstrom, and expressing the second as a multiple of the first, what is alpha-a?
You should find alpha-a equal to 0.62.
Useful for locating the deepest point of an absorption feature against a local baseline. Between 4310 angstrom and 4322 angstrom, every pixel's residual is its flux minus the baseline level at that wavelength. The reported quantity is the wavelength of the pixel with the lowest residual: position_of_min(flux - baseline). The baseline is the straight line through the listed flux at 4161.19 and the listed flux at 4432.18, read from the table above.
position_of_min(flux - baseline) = 4311.39 angstrom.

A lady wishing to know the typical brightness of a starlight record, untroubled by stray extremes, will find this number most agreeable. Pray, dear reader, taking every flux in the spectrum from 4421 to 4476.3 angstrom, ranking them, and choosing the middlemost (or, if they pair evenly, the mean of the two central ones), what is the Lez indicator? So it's 25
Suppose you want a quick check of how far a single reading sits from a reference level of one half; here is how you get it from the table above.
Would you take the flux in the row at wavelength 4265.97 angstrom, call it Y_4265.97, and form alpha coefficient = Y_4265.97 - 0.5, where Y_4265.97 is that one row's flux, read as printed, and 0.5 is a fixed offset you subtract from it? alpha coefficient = 21.6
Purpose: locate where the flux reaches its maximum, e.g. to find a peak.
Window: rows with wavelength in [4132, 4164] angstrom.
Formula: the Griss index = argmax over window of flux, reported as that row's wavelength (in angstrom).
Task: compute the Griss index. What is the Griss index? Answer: 4163.11 angstrom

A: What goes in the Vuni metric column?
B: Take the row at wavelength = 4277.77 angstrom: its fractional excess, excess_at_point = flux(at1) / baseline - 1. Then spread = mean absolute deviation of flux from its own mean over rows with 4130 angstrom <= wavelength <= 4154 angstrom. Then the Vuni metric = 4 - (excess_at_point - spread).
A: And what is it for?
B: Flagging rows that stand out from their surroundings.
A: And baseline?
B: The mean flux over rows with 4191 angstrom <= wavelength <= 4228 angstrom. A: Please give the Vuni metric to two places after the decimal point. 5.60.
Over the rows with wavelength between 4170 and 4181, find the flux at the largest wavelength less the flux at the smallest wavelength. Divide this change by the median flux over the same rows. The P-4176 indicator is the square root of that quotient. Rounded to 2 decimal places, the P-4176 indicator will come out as 0.28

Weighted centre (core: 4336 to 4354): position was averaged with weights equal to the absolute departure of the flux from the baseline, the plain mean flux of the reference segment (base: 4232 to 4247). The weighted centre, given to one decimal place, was 4346.3 angstrom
